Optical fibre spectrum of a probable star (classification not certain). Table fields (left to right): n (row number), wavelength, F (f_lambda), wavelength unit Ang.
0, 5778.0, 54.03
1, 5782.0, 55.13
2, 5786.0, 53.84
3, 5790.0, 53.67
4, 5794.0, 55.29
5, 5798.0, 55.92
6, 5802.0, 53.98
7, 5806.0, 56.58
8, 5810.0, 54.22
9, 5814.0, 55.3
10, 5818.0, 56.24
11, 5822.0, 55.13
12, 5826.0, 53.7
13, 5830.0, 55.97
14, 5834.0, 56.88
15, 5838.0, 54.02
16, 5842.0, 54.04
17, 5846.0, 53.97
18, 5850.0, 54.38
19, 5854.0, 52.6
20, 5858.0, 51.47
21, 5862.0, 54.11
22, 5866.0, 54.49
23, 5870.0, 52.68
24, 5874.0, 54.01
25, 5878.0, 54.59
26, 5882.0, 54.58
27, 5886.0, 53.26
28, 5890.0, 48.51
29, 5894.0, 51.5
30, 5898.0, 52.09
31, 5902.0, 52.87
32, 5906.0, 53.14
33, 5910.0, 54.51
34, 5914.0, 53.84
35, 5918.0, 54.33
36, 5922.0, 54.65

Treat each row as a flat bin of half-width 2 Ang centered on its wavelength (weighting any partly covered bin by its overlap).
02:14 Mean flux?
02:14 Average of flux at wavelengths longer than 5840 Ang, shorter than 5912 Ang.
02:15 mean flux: 53.2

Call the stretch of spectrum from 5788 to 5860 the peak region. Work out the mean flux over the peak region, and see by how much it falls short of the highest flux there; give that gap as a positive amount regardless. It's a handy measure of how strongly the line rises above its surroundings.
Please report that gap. 2.25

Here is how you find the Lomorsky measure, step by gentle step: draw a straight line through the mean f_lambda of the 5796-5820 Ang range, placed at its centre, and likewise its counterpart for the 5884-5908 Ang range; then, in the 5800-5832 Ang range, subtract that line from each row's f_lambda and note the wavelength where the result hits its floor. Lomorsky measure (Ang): 5802.0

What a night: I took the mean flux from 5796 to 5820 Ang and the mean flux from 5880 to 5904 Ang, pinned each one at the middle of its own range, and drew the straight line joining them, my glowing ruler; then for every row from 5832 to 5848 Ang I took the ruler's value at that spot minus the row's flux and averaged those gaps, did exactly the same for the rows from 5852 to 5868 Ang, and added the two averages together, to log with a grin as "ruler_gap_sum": -0.4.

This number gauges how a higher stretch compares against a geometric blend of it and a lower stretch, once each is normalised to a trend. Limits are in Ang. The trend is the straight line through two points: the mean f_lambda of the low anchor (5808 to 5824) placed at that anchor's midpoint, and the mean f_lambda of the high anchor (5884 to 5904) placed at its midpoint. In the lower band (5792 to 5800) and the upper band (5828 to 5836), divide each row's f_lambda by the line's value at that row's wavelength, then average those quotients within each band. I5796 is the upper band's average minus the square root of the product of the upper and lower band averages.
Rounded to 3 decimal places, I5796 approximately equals 0.023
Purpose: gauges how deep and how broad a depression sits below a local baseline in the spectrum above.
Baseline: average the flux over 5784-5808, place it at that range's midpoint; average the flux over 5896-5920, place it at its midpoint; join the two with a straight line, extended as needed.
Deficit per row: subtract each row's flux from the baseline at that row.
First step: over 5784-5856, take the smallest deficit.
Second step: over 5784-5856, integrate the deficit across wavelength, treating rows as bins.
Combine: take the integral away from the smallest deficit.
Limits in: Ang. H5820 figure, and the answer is 11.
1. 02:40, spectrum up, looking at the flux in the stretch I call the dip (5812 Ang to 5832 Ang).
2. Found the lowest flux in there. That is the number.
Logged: 53.7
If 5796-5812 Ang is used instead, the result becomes 53.98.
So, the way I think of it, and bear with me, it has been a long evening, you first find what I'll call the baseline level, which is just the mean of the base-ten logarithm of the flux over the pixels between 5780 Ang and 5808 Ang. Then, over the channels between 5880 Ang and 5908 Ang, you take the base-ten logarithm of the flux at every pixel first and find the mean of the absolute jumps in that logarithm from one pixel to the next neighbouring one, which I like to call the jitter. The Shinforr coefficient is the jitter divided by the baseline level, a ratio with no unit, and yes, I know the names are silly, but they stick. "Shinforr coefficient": 0.0087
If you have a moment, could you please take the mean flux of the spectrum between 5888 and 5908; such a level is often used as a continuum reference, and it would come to 51.6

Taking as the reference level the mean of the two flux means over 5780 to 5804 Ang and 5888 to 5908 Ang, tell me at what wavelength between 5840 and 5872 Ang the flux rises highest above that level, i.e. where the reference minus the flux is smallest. 5866.0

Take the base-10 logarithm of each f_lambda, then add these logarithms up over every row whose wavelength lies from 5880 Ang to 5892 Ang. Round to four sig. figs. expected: 5.149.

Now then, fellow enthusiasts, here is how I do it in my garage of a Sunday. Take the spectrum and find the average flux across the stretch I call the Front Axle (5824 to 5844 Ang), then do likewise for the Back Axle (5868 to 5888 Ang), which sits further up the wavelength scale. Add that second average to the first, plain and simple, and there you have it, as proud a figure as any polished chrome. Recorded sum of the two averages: 109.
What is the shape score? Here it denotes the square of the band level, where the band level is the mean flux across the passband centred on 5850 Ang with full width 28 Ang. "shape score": 2864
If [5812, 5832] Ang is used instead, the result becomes 3055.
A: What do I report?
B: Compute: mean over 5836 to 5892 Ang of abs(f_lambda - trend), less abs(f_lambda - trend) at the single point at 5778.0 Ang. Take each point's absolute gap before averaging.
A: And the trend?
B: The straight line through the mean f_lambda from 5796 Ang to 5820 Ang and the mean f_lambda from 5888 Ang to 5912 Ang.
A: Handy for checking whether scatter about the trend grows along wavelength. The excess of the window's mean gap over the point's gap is -1.3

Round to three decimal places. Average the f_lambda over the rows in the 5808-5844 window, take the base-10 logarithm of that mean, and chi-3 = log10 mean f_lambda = 1.741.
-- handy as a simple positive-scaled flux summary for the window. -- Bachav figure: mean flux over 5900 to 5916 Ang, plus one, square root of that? 7.39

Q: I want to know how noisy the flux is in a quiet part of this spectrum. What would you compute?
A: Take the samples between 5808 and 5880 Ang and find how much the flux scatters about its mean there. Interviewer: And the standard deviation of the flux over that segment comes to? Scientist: 1.3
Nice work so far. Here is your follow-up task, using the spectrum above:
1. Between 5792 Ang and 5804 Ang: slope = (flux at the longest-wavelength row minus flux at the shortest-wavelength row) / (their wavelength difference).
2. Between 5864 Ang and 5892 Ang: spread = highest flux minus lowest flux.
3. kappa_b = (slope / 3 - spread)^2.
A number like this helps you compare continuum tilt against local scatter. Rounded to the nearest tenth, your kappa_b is 37.6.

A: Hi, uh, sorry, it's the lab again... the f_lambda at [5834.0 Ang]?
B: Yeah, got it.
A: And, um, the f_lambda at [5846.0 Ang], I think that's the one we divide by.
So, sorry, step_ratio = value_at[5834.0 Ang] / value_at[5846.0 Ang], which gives 1.05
